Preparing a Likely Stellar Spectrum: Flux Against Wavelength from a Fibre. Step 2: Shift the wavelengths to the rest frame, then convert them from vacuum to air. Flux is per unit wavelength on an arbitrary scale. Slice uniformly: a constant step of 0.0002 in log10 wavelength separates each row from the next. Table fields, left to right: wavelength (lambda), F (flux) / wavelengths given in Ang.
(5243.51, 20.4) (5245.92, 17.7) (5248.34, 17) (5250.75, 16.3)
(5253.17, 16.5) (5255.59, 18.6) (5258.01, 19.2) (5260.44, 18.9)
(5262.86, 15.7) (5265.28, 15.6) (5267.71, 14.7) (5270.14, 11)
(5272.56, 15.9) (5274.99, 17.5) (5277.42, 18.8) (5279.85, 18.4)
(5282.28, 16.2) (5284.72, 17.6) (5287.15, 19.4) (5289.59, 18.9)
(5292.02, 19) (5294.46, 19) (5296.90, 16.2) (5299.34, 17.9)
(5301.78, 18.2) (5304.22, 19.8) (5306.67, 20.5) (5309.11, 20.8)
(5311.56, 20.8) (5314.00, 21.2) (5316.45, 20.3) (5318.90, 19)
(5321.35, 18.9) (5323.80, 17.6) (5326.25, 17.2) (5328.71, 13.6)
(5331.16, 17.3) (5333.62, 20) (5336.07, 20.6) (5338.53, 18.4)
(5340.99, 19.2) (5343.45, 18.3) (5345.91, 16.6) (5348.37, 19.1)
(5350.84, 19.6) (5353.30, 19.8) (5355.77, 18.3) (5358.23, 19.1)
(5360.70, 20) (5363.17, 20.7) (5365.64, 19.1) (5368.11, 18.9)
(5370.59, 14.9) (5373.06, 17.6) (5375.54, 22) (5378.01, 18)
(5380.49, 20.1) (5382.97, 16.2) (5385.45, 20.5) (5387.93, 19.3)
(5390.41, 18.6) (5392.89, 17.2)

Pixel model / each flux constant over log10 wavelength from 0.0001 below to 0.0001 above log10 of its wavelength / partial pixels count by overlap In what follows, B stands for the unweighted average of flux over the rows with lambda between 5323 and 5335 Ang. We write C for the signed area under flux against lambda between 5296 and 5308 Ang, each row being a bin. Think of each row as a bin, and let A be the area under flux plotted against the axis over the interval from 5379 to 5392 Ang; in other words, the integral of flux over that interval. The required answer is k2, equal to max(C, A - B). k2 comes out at 228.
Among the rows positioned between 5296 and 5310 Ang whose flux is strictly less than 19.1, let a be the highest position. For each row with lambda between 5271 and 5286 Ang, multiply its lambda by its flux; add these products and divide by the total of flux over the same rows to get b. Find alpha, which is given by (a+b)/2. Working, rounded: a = 5301.78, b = 5278.7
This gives 5290.2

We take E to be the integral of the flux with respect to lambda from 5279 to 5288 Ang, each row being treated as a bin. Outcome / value 160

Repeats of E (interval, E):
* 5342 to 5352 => 184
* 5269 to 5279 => 159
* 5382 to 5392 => 187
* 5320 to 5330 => 169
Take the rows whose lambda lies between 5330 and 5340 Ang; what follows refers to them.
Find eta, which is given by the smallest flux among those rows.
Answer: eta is 17.3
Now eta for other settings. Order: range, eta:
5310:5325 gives 17.6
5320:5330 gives 13.6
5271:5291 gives 15.9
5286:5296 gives 18.9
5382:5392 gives 16.2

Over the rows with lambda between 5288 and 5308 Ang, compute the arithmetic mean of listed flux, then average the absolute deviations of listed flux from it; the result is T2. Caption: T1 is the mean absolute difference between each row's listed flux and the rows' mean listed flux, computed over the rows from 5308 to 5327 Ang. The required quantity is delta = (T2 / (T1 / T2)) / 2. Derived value 0.34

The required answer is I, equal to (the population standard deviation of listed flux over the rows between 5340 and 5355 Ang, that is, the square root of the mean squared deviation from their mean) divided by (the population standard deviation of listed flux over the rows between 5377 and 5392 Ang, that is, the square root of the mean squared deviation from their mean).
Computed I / 0.8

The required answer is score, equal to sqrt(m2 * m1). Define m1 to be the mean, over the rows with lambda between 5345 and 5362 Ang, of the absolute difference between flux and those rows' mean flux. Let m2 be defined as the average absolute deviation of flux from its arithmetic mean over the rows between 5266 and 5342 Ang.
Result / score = 1.18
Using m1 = 0.8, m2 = 1.65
